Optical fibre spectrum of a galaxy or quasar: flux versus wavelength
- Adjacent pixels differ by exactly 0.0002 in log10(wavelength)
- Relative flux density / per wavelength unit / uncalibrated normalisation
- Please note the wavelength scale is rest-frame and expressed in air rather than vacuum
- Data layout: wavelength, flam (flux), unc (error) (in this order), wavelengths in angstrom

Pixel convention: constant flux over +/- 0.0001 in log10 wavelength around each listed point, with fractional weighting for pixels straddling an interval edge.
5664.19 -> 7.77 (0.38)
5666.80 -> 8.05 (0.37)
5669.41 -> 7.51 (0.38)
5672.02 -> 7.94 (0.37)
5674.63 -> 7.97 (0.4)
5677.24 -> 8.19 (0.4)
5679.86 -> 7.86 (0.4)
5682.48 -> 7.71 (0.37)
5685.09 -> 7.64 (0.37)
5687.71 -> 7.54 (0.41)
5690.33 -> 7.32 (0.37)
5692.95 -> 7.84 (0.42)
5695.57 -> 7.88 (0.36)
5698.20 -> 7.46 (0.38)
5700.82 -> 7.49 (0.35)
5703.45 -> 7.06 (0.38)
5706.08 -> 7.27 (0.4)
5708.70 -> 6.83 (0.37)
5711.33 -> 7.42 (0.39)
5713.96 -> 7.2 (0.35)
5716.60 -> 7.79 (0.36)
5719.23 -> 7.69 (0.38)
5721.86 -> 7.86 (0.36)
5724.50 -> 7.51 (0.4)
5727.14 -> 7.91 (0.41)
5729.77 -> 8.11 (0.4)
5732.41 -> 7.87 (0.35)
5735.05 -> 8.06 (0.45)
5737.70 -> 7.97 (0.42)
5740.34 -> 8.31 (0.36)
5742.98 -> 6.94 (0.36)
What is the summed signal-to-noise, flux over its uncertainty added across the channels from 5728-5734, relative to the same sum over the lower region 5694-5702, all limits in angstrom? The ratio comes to 0.7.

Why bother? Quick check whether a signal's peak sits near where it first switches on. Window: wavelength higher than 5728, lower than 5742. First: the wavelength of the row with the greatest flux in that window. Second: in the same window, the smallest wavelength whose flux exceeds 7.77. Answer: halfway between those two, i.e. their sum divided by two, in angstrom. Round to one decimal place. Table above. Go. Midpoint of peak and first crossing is 5735.1 angstrom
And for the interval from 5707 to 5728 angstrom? 5721.9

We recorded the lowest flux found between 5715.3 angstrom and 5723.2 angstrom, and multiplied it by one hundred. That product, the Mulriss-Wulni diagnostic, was 769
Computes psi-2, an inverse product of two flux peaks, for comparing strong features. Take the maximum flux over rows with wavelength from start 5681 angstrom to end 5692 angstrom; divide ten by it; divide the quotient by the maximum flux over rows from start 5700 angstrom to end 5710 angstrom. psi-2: 0.173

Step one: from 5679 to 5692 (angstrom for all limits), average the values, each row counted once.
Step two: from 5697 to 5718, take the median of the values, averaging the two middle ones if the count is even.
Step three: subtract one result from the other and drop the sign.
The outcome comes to 0.27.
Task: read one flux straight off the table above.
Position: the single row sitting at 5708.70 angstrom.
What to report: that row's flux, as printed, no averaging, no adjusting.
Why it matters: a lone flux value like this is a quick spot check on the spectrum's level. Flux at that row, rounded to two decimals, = 6.83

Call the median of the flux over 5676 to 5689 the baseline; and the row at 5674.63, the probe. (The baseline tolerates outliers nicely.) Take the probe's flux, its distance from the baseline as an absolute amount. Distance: 0.26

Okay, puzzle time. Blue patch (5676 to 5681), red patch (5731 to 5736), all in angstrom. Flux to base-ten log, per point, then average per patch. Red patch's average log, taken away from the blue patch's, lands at 0.003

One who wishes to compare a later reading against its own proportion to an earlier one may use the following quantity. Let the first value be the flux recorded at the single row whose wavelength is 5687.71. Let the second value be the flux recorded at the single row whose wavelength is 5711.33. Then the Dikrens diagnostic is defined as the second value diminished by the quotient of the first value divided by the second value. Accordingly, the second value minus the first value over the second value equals 6.40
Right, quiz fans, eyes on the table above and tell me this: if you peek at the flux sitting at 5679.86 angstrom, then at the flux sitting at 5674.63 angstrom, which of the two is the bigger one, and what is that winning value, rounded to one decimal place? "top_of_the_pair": 8.0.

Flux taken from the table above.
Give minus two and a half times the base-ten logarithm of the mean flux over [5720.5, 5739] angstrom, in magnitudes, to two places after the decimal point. -2.24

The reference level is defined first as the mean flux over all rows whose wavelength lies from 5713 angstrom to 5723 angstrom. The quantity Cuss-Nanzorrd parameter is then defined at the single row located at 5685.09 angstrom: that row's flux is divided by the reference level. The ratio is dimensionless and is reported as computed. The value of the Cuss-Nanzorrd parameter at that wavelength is 1.00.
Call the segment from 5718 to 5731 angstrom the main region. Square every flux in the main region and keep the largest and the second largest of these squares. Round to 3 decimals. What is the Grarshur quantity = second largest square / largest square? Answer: 0.951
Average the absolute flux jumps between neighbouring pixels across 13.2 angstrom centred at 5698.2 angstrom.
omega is 0.23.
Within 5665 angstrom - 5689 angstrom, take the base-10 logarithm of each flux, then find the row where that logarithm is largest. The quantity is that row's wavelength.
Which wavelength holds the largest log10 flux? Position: 5677.24 angstrom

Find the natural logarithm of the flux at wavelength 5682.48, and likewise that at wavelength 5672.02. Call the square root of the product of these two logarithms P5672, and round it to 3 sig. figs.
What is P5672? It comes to 2.06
